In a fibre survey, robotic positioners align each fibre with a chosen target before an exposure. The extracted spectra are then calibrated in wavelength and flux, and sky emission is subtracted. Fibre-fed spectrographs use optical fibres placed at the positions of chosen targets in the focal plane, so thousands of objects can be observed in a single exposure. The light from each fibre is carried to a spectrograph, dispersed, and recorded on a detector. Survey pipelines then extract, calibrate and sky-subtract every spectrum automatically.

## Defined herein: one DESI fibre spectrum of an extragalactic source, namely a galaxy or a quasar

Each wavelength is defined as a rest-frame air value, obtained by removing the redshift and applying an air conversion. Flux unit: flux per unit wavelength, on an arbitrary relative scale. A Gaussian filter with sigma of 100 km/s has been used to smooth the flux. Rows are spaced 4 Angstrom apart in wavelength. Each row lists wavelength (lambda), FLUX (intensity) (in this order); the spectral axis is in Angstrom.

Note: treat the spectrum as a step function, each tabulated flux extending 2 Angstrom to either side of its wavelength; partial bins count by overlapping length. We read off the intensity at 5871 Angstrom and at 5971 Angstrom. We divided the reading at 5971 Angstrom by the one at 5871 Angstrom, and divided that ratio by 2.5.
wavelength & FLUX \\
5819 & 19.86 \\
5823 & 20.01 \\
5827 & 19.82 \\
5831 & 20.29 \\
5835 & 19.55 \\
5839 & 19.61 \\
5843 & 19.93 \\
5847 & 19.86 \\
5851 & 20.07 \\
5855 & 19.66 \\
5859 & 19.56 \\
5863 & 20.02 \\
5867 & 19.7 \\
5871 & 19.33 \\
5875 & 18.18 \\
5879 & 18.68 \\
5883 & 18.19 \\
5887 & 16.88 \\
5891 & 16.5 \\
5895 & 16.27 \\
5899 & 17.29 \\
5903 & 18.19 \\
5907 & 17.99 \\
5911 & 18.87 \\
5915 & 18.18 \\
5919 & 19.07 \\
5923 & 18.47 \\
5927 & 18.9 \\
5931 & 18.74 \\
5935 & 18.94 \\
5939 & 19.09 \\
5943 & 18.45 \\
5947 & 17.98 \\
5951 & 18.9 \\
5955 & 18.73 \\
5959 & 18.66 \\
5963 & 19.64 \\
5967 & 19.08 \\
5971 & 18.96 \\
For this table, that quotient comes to 0.392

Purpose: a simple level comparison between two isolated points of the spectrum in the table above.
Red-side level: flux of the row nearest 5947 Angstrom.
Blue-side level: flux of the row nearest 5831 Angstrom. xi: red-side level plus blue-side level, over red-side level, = 2.13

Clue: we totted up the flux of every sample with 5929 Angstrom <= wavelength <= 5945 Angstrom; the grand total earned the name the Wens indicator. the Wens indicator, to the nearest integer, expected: 75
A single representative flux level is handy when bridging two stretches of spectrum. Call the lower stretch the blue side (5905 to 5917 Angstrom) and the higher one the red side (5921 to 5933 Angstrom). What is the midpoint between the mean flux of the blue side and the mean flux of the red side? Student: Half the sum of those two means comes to 18.5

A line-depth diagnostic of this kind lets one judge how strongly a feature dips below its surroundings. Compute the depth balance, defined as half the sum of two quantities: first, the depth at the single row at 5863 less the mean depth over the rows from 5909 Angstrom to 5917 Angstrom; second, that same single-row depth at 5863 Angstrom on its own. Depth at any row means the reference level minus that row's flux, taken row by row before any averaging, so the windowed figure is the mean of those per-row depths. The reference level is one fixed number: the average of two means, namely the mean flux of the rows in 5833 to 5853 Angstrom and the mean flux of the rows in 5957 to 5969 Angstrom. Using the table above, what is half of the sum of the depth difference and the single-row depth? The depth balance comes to -1.02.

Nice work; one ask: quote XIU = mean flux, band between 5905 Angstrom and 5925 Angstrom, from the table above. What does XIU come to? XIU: 18.5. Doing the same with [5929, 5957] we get 18.7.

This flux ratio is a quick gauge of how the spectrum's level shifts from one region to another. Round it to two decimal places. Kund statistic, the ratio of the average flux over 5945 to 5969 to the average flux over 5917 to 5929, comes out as 1.00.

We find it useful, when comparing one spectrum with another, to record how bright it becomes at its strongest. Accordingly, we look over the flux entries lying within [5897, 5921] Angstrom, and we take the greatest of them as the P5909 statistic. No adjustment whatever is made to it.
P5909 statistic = 19.07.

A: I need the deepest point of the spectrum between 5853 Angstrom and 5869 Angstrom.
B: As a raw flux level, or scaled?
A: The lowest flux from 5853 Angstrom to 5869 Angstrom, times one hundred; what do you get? 1956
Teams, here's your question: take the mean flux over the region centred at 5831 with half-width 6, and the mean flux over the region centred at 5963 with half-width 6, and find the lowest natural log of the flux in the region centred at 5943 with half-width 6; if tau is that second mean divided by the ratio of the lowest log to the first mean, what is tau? 132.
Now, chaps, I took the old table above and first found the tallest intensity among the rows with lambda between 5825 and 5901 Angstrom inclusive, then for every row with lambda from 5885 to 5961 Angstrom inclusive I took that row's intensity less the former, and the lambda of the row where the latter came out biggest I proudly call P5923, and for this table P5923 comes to 5939 Angstrom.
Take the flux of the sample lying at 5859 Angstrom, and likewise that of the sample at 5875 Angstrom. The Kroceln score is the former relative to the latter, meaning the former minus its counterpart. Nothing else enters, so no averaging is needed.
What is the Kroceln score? 1.4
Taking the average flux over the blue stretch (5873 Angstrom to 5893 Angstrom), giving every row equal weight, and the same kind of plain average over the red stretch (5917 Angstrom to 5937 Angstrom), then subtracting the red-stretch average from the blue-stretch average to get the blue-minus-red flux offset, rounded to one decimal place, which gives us -1.1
